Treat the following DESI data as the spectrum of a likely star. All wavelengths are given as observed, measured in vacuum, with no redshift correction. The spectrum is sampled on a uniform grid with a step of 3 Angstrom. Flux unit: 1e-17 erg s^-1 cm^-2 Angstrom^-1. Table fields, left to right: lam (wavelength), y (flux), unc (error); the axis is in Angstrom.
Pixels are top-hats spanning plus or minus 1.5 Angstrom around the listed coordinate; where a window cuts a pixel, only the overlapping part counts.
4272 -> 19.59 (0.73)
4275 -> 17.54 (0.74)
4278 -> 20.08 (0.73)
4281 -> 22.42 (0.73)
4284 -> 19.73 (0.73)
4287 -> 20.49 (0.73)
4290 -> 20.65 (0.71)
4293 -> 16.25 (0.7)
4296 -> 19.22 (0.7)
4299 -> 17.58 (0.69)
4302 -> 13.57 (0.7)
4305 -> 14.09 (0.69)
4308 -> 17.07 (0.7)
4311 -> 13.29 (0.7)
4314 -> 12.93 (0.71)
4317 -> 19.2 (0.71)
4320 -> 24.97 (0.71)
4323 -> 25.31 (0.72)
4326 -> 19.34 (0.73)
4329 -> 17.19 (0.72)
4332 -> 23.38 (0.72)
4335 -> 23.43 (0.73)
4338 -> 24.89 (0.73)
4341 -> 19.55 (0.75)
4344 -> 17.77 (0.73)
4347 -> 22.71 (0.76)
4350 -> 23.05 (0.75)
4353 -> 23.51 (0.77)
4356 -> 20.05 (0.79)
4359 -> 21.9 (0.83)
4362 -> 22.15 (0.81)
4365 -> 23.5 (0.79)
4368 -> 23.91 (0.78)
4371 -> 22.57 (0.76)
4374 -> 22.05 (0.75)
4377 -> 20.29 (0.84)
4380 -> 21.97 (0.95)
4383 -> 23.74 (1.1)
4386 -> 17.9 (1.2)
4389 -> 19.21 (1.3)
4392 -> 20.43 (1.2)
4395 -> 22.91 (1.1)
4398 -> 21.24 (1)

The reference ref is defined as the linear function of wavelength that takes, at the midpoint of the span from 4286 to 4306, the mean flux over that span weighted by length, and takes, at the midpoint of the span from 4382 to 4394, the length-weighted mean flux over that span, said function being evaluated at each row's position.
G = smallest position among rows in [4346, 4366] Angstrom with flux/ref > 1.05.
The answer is 4347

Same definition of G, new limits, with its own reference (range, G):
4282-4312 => 4284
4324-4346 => 4326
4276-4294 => 4278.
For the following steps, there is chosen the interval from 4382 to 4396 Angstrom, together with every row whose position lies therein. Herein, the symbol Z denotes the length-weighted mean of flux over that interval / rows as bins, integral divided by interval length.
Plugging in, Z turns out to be 20.7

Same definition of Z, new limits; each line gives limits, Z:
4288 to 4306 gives 17.1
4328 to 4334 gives 20.8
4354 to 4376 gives 22.3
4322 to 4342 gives 21.8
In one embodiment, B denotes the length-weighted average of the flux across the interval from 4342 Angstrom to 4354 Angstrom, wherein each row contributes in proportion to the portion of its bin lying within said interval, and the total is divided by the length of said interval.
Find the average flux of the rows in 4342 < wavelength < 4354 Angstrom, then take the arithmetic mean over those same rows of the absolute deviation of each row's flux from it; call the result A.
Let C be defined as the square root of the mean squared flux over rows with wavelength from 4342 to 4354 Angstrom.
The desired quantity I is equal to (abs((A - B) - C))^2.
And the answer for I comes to 1721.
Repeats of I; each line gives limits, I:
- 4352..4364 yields 1841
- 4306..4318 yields 826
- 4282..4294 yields 1398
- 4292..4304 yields 999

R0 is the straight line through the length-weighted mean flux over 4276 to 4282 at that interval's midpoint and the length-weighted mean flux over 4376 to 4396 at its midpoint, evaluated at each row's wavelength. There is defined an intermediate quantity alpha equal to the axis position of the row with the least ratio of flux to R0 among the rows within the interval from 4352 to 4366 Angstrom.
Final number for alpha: 4356 Angstrom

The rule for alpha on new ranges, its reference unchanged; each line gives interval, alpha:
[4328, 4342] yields 4329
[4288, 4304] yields 4302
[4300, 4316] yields 4314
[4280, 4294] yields 4293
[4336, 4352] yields 4344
